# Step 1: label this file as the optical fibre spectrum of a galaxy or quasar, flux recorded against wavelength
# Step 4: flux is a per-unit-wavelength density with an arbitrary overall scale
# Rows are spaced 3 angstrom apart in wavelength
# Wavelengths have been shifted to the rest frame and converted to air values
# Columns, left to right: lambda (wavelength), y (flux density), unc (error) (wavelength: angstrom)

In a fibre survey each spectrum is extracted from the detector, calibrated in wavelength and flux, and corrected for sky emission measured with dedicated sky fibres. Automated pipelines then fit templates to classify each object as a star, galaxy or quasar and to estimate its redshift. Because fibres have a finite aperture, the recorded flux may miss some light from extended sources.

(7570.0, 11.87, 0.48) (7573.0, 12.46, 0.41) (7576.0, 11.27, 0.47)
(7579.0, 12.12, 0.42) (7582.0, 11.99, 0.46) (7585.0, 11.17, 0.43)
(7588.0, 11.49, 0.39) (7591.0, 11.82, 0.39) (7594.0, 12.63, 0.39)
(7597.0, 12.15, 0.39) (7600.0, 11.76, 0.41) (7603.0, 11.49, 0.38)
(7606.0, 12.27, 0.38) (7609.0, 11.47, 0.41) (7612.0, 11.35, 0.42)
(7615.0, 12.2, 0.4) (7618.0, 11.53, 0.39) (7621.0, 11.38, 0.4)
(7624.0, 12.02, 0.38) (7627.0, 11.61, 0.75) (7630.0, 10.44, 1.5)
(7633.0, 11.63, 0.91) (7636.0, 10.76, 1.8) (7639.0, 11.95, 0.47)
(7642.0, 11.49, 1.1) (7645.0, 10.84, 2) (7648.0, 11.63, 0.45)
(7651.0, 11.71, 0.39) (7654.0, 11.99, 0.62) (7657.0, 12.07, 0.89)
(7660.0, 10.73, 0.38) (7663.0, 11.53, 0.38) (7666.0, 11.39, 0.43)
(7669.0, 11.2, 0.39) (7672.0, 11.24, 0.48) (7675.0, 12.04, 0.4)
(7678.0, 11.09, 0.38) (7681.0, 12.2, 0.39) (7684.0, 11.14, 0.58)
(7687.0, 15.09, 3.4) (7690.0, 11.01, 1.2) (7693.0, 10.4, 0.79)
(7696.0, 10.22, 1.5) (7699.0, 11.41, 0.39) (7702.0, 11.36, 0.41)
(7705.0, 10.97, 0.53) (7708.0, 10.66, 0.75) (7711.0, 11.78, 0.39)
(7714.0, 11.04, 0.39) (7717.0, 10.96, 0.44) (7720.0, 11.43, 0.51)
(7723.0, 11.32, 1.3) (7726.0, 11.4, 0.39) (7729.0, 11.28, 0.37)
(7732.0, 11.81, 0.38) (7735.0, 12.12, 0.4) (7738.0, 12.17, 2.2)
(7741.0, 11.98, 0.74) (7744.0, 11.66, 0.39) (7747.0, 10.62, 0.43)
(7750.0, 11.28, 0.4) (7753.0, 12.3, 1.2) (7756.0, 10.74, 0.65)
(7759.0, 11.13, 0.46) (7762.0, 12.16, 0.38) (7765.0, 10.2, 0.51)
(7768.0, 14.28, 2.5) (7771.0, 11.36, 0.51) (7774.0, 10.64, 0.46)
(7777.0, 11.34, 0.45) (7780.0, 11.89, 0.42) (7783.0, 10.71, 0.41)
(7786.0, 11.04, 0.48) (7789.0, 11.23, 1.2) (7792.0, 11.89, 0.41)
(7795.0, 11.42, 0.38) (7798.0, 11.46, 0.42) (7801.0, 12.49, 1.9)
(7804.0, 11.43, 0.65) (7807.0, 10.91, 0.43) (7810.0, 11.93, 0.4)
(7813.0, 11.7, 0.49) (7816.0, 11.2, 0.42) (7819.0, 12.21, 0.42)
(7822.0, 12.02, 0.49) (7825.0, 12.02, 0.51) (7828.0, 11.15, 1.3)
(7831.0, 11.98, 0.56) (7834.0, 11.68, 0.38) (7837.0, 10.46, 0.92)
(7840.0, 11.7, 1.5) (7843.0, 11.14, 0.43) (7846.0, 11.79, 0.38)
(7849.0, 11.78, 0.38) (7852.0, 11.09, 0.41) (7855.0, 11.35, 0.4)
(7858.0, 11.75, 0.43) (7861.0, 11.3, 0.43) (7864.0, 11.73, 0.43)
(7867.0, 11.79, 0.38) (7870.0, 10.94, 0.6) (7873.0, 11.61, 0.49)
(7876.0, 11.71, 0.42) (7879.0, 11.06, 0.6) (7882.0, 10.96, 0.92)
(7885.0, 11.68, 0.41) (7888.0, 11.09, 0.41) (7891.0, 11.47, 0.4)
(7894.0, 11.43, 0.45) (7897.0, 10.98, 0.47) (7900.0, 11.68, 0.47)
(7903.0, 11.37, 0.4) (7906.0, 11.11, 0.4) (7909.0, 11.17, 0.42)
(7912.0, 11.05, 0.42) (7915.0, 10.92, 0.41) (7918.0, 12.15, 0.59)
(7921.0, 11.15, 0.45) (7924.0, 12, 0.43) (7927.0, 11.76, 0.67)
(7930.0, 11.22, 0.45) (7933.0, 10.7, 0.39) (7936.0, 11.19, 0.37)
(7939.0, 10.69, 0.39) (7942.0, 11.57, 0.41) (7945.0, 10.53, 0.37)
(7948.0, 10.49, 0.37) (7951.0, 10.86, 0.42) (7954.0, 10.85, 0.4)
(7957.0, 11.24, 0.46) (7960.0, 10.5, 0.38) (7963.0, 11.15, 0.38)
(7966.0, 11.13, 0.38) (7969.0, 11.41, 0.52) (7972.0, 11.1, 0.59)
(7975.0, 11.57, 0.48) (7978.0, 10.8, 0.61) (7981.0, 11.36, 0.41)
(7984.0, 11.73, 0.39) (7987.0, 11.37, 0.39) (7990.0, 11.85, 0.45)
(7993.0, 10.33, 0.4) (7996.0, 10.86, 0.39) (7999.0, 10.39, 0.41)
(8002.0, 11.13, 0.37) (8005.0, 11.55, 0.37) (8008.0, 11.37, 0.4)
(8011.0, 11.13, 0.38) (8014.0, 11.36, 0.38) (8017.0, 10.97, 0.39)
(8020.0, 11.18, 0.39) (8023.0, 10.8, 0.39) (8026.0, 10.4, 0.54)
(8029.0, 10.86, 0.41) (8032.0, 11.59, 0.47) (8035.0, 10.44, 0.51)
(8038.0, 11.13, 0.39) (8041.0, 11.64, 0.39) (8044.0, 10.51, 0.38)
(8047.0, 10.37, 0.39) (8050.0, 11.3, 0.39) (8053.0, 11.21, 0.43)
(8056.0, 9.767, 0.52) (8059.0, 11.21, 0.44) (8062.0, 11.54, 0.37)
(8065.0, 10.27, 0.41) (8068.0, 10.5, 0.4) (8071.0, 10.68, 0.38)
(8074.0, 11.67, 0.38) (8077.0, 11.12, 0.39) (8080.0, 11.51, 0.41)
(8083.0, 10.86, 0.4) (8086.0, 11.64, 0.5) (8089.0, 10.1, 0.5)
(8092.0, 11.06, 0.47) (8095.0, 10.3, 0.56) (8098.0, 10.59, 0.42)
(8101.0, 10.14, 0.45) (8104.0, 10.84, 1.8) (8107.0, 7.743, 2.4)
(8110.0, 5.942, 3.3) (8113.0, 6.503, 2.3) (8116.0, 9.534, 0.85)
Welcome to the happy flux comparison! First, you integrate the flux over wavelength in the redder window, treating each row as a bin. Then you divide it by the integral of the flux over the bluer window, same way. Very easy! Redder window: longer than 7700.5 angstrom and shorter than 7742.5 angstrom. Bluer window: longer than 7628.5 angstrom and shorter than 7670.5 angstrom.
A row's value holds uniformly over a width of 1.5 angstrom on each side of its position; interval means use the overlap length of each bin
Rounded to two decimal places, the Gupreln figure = 1.01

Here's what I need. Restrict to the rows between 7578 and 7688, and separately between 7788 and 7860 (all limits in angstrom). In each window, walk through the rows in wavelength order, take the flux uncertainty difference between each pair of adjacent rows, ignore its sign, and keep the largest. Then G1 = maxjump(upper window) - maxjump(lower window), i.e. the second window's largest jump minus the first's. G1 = -1.3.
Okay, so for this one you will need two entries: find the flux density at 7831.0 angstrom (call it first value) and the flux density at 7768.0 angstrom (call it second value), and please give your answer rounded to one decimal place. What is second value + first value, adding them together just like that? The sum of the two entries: 26.3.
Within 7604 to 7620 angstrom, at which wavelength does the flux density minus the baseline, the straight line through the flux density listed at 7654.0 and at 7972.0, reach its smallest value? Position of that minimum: 7612.0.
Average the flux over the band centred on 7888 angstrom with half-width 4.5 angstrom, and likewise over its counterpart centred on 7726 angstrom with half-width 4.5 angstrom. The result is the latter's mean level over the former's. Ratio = 0.99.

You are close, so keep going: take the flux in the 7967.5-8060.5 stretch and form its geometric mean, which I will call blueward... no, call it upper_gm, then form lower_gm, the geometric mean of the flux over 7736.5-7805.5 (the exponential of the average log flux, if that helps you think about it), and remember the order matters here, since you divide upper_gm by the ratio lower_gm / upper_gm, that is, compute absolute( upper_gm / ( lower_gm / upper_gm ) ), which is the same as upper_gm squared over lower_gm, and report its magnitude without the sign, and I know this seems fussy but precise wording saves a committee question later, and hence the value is 10.6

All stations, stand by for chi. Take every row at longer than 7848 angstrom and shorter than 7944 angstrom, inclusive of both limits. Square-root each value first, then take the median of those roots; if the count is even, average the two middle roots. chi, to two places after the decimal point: 3.37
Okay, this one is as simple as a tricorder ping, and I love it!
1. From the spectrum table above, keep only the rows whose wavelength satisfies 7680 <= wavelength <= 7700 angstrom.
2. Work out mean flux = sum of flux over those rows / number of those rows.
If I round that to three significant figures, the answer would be 11.6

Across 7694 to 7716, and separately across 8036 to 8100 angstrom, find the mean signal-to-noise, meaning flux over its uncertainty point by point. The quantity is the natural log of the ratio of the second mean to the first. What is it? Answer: 0.15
